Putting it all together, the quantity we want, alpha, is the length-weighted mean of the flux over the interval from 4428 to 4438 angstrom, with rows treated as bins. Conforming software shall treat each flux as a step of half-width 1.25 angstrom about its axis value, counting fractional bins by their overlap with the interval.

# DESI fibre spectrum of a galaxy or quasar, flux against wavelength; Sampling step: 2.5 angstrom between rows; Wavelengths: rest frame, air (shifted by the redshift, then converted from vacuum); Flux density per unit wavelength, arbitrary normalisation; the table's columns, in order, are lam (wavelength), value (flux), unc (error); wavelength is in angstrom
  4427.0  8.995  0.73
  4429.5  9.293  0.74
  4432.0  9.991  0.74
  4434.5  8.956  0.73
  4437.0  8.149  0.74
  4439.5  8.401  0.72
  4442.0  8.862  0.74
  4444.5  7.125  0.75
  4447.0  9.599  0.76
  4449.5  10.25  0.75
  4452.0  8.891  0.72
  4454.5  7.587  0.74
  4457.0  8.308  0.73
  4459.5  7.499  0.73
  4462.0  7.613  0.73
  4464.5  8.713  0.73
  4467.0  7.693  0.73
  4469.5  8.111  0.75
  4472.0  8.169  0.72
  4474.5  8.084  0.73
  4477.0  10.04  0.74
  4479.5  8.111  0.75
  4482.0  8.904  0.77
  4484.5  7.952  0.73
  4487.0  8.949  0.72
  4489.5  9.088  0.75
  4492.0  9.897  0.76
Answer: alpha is 9.12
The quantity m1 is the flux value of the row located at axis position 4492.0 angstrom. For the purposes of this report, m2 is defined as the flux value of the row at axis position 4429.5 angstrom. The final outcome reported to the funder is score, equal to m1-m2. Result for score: 0.6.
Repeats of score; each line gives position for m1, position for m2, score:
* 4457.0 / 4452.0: -0.6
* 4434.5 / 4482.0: 0.1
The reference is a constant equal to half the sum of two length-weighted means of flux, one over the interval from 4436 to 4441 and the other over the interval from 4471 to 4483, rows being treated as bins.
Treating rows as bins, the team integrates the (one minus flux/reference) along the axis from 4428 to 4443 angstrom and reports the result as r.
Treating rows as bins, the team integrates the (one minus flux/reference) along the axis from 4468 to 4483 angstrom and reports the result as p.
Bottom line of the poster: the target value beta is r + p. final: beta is -0.9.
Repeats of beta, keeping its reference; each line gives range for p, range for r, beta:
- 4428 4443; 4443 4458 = -1.1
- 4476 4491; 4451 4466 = 0.1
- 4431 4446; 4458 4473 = 0.8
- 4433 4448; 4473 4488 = -0.4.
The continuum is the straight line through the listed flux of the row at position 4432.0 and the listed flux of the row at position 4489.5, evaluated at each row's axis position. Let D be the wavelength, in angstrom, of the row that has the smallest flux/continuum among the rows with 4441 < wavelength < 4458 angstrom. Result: 4444.5 angstrom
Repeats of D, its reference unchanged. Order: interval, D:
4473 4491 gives 4474.5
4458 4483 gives 4459.5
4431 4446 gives 4444.5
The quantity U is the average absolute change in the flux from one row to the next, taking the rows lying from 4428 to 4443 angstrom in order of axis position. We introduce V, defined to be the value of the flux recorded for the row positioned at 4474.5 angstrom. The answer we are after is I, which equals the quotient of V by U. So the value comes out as 12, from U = 0.7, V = 8.084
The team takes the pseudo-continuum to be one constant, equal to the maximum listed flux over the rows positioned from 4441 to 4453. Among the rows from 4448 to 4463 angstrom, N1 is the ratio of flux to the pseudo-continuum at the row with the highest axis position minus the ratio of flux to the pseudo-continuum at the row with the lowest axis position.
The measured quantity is -0.26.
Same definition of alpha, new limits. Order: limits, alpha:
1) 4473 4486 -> 8.62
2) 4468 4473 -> 8.12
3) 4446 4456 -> 9.05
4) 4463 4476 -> 8.18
